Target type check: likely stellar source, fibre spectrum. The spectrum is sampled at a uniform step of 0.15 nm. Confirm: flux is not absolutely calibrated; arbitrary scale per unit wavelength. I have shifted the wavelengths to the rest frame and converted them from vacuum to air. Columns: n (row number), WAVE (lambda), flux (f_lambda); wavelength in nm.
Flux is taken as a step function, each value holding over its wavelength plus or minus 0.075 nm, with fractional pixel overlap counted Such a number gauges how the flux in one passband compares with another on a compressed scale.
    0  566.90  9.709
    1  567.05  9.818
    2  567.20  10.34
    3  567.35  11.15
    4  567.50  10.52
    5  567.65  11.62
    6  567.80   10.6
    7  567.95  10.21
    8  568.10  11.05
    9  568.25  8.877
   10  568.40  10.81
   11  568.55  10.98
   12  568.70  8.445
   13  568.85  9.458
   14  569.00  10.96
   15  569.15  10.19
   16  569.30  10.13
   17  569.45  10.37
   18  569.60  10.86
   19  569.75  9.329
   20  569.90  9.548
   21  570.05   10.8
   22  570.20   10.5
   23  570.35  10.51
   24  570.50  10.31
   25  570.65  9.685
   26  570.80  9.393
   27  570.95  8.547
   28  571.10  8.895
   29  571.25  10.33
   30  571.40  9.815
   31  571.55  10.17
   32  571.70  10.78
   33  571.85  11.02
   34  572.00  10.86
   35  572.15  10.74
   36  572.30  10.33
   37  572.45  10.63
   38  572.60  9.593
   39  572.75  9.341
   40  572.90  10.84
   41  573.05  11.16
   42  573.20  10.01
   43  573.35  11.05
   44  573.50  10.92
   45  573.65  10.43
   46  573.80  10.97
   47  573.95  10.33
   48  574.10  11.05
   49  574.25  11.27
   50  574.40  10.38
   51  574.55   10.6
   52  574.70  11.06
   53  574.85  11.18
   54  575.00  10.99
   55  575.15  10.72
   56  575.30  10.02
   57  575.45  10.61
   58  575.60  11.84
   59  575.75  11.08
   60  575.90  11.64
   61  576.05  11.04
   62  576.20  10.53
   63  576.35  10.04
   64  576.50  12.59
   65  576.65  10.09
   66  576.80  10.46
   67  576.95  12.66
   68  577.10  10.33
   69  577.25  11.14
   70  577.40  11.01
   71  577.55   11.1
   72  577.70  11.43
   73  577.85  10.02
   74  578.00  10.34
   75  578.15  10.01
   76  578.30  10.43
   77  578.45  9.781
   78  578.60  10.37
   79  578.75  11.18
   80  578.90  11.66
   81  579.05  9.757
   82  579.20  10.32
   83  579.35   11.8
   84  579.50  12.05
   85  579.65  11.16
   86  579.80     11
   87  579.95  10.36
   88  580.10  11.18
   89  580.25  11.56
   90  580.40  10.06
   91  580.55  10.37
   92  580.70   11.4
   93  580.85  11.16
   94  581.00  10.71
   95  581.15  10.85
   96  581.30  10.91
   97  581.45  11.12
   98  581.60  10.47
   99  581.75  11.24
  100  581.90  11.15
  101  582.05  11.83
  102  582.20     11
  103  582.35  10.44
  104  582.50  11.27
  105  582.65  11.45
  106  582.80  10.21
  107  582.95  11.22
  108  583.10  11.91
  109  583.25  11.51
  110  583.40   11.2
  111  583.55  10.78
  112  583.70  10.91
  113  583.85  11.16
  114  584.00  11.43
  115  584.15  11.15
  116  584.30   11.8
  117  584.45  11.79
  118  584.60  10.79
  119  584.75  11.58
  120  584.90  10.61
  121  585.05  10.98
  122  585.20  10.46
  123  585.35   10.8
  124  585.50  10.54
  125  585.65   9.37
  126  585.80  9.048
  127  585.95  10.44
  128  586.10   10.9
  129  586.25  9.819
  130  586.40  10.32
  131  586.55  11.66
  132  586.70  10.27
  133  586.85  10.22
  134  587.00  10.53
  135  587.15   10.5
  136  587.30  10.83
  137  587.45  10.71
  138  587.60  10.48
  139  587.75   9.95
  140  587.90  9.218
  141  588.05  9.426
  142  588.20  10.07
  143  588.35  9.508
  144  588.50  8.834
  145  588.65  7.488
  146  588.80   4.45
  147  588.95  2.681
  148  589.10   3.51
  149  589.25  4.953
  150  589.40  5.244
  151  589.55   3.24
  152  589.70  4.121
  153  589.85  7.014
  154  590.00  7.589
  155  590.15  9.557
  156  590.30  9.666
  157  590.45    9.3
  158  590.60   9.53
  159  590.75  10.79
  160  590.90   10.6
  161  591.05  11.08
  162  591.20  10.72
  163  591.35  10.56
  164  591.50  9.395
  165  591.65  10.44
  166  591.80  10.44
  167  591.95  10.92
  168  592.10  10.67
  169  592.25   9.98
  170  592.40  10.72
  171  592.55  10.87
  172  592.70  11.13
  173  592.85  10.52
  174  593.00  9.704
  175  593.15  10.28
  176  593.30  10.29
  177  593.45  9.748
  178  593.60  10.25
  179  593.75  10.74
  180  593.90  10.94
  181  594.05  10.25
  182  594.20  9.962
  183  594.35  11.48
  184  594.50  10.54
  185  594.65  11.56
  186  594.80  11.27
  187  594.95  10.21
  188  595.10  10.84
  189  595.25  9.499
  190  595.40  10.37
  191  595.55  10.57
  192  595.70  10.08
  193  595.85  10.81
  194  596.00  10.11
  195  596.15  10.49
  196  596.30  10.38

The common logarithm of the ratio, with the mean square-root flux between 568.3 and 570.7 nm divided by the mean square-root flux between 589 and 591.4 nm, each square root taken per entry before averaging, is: 0.06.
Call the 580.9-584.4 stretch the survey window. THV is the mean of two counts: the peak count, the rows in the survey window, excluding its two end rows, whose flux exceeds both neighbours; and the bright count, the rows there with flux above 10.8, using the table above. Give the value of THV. 12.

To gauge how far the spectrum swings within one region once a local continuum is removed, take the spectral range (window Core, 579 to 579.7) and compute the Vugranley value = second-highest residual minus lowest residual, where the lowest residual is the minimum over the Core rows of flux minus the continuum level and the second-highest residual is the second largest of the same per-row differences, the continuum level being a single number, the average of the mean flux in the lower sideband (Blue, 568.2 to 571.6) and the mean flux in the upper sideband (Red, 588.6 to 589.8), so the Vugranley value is 2.0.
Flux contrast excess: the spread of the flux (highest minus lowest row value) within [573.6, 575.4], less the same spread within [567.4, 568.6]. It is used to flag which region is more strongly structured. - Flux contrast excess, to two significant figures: -1.5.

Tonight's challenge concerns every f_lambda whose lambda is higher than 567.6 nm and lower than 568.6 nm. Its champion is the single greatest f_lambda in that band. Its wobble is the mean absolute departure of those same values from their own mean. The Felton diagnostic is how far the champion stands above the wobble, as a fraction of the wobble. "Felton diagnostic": 18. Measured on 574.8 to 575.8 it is 28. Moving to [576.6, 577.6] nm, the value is 21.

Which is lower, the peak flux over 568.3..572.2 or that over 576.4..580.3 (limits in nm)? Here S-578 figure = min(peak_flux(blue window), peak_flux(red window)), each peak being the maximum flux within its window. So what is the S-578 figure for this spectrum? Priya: 11.0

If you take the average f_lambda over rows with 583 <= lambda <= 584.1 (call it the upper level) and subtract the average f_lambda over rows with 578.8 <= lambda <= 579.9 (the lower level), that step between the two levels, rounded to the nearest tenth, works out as 0.2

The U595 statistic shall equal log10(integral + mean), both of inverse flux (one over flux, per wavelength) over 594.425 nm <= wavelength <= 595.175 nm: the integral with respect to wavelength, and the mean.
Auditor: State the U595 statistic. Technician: -0.793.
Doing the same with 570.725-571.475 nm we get -0.728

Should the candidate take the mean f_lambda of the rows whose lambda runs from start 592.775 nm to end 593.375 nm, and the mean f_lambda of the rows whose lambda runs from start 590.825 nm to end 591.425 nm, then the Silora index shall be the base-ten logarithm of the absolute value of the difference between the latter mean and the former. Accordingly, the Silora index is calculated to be -0.27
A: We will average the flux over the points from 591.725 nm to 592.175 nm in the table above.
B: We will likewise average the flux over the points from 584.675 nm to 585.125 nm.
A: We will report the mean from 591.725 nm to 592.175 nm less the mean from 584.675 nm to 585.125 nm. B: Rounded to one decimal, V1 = -0.4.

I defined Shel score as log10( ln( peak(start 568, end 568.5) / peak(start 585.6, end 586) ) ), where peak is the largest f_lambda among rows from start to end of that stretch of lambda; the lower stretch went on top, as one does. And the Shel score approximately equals -1.2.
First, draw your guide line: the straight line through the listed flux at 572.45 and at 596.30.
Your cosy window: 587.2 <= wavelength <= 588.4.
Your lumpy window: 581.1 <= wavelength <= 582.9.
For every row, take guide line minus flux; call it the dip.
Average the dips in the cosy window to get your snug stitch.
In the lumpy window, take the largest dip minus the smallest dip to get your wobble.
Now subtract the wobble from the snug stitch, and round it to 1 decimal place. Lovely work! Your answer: -1.2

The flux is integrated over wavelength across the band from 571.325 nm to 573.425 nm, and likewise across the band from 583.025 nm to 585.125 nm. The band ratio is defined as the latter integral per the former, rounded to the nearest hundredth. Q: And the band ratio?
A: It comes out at 1.08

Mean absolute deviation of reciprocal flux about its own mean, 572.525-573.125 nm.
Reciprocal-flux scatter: 0.0074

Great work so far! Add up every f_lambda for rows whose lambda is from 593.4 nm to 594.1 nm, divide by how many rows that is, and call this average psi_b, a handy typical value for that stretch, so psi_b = 10.4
